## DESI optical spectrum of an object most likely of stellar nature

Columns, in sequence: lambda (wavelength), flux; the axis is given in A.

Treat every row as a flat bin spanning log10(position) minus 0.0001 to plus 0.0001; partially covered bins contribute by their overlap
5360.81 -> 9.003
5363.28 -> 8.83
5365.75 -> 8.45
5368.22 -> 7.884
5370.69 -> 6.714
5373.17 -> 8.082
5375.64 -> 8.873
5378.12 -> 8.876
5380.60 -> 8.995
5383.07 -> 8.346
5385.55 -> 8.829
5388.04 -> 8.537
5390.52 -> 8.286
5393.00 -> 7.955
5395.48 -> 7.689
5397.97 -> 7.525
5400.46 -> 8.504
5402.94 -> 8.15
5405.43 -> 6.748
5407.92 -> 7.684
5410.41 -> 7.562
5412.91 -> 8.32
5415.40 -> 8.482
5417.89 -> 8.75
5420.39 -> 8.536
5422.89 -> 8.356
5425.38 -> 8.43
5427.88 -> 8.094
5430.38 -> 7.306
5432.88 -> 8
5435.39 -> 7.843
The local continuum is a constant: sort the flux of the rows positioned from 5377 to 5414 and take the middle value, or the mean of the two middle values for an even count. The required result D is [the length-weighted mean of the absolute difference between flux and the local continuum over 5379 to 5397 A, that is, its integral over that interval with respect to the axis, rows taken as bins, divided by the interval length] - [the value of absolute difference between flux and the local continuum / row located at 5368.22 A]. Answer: -0.04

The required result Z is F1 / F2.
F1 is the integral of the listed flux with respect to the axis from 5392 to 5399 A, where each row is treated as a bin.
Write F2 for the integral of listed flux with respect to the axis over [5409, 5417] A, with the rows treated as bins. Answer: 0.83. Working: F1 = 54.0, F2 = 65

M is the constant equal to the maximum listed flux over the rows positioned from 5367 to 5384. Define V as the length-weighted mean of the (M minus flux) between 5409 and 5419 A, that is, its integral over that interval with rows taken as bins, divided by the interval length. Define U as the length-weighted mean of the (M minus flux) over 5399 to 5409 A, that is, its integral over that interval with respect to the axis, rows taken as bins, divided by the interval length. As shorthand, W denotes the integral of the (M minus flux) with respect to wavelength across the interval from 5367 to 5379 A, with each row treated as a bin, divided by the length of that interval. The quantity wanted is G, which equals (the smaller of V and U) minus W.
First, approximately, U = 1.23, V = 0.73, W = 0.9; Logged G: -0.20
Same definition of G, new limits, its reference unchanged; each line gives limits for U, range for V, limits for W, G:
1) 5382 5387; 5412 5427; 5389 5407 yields -0.75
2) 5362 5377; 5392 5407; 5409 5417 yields -0.01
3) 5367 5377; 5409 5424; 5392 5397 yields -0.53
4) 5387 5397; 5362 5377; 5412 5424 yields 0.35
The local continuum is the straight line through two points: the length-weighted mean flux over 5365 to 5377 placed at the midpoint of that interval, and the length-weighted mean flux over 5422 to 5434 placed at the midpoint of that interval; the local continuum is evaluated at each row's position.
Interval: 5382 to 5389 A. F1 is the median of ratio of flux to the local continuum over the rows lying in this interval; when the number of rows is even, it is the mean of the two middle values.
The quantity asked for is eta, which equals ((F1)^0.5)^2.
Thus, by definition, 1.07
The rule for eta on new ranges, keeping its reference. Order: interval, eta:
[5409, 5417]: 1.04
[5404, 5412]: 0.94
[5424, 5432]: 1.01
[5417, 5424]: 1.06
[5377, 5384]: 1.11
